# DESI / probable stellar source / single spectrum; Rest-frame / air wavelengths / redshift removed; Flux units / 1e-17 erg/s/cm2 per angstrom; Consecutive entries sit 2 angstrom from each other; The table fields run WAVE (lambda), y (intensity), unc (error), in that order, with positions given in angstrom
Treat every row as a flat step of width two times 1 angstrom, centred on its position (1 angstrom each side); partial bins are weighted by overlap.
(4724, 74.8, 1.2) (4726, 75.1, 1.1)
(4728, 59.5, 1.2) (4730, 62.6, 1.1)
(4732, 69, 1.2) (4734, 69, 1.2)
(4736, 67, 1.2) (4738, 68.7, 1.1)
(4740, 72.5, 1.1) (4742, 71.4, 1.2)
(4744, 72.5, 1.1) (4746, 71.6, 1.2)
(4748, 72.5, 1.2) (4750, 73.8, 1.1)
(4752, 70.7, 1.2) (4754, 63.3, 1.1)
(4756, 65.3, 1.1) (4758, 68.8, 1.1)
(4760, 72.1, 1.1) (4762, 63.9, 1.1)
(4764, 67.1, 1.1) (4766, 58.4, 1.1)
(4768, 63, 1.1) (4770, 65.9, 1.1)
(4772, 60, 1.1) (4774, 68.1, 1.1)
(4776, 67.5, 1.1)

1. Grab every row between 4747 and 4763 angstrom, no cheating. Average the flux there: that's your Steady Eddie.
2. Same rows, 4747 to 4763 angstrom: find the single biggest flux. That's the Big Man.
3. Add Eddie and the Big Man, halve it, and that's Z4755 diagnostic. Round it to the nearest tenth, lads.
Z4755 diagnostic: 71.3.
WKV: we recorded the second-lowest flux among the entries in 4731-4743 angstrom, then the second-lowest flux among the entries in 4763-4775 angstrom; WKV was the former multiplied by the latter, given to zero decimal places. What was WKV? 4122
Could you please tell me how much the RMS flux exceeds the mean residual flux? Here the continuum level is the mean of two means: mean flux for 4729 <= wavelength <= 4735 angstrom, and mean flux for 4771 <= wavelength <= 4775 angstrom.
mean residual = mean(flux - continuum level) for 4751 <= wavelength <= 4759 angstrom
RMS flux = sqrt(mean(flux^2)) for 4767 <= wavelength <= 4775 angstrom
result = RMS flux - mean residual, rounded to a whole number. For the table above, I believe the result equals 63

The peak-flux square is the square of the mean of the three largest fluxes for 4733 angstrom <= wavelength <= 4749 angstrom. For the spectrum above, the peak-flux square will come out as 5256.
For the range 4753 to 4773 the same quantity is 4807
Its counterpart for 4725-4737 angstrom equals 5046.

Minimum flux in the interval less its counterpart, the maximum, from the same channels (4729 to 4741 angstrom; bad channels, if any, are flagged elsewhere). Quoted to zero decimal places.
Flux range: -10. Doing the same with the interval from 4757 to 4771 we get -14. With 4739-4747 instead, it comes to -1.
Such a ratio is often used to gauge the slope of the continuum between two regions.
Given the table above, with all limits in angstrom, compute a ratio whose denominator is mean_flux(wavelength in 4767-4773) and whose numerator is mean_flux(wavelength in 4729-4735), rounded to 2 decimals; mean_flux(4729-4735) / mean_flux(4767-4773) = 1.06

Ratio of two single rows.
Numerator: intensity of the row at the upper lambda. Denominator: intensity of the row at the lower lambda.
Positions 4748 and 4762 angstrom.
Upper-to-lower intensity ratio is 0.88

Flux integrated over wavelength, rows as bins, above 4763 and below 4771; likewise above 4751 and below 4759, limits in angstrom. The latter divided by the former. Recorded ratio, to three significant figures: 1.05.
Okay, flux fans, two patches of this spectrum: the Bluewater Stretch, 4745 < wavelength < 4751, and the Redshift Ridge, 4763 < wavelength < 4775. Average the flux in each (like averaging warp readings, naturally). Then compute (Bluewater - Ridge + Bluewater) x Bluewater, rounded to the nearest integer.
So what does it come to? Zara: 5921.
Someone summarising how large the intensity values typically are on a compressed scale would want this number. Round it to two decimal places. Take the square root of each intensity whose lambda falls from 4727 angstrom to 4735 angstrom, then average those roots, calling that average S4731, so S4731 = 8.06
